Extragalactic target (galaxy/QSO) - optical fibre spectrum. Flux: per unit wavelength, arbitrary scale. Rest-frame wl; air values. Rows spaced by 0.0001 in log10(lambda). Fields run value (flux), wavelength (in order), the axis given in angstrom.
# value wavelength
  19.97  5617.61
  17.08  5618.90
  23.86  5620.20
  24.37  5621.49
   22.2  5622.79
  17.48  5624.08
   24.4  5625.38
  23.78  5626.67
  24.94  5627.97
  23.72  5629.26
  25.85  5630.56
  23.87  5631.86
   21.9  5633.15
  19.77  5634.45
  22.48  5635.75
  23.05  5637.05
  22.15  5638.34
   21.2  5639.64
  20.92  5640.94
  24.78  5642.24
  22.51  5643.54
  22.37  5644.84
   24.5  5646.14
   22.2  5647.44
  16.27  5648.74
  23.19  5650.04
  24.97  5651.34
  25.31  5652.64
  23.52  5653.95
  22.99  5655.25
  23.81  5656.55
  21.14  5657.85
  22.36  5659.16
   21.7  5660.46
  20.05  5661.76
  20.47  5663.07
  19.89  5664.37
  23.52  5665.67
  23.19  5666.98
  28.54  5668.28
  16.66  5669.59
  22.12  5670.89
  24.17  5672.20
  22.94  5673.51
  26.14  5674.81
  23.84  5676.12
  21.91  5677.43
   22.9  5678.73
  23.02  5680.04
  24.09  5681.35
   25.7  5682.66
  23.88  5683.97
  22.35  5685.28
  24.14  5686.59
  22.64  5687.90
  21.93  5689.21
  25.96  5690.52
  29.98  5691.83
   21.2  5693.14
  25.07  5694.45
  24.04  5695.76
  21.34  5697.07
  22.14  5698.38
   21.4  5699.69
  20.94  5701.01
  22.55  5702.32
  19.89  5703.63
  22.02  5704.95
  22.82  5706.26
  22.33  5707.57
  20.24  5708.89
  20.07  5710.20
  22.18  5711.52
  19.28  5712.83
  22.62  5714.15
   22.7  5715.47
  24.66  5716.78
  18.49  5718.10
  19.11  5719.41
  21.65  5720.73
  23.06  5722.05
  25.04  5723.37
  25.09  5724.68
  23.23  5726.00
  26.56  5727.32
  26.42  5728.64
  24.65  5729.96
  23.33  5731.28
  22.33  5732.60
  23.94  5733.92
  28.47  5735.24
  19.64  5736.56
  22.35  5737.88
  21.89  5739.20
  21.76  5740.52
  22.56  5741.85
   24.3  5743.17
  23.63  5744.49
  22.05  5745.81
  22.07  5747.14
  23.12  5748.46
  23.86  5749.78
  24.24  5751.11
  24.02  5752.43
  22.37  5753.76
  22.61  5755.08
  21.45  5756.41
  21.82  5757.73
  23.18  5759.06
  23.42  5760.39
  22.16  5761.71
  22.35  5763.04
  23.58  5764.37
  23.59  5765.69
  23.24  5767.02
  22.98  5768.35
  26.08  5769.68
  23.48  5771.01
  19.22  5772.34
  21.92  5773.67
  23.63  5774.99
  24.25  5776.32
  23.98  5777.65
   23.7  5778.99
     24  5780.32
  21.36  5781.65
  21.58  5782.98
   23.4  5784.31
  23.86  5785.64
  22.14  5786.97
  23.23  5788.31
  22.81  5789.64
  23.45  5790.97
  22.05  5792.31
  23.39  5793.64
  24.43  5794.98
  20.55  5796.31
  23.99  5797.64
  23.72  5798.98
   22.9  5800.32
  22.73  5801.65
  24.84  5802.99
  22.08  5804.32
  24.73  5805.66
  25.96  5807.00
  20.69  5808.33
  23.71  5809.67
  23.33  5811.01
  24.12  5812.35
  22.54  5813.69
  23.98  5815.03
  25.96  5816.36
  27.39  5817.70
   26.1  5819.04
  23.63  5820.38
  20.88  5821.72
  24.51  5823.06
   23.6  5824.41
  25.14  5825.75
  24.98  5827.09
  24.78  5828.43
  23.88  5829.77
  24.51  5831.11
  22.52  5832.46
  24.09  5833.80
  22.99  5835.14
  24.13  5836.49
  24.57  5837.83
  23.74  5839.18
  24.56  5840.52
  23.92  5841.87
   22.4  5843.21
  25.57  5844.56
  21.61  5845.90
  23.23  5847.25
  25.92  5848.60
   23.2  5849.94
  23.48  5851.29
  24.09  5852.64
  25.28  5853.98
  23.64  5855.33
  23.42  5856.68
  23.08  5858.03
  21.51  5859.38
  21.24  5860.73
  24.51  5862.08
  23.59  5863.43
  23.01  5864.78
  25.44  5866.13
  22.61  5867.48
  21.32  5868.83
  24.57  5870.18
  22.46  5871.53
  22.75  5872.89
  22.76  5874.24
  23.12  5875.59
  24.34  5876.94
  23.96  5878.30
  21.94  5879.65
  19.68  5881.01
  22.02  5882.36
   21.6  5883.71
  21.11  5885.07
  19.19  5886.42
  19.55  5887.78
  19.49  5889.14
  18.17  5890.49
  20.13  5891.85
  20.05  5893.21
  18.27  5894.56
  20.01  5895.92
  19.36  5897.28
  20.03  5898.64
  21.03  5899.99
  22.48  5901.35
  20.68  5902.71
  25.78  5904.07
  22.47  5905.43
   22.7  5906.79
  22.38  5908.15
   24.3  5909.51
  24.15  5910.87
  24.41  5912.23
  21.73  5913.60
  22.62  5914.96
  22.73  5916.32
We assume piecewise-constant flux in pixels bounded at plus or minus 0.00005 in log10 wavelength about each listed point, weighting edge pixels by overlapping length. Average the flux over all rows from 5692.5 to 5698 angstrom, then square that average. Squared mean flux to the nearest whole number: 525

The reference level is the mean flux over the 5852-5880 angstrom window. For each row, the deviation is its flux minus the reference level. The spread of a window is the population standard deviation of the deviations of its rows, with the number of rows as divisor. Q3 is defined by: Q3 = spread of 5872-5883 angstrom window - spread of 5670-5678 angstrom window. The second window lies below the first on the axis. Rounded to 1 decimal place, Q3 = -0.1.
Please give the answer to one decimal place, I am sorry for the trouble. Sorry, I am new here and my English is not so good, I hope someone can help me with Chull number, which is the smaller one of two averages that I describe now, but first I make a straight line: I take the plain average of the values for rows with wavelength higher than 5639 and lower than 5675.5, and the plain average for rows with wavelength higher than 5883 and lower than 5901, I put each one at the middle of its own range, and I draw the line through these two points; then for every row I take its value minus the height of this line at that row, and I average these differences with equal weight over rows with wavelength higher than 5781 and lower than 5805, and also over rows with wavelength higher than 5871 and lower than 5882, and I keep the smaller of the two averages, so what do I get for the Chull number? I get 1.9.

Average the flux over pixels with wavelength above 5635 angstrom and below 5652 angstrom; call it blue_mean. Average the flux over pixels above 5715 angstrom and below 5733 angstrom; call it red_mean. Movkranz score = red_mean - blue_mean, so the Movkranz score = 1.0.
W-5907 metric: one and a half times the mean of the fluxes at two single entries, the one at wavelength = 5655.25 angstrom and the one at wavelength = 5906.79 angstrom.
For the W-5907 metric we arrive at 34.3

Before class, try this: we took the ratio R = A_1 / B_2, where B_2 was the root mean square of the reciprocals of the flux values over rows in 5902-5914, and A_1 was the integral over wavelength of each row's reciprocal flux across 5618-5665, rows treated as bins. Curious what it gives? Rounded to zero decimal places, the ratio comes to 49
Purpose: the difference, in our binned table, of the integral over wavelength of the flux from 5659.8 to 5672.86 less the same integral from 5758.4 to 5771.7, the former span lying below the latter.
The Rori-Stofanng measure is -23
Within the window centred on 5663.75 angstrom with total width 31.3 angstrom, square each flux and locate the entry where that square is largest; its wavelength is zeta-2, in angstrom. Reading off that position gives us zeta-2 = 5668.28 angstrom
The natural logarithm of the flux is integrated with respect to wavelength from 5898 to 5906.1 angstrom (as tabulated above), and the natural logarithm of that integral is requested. 3.2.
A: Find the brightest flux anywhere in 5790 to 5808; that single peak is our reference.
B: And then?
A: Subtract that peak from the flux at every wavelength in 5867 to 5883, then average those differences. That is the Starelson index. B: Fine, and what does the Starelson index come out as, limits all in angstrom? -3.3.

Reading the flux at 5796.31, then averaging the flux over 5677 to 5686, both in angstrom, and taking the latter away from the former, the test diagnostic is -2.9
